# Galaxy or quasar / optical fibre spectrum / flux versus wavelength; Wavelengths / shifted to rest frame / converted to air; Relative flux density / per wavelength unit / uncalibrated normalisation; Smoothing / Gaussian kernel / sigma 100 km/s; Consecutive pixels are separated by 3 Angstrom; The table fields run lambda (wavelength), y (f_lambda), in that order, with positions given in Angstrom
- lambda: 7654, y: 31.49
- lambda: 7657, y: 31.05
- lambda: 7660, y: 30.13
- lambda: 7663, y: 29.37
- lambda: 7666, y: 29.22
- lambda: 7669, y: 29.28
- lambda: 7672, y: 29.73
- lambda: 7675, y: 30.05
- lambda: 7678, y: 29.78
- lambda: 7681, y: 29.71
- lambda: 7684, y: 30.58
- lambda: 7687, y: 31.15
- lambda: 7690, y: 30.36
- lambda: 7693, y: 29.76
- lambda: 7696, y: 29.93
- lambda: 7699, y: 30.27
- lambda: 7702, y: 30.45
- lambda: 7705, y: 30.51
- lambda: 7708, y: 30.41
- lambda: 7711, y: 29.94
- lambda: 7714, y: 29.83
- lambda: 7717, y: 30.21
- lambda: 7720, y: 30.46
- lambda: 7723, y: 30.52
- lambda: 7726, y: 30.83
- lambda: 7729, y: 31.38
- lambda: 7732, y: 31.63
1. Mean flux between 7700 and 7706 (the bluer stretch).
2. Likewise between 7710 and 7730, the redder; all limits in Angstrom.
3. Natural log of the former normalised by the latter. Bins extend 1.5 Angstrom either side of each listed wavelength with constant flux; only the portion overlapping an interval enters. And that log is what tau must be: 0.001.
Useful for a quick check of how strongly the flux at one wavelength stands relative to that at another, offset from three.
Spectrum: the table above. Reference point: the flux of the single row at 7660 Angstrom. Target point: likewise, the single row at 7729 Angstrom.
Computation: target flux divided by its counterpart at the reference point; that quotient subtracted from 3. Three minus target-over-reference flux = 1.96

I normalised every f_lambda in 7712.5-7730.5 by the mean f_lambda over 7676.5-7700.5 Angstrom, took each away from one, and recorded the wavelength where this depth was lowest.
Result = 7729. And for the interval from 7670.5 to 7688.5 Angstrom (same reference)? 7687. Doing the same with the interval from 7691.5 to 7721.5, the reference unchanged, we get 7705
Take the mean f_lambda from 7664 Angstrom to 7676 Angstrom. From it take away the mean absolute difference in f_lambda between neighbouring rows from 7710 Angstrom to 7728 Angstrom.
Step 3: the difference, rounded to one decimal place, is 29.3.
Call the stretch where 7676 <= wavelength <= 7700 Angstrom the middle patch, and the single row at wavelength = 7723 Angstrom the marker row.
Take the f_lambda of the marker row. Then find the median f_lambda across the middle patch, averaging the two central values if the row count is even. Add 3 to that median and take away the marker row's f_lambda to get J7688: 2.6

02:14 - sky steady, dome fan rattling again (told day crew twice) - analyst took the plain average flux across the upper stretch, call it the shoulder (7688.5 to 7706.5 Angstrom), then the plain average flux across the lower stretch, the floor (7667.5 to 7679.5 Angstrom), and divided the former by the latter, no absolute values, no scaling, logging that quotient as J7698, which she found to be 1.02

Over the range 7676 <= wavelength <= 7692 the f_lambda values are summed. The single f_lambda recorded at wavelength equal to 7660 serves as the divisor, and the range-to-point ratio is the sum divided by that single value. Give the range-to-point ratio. 5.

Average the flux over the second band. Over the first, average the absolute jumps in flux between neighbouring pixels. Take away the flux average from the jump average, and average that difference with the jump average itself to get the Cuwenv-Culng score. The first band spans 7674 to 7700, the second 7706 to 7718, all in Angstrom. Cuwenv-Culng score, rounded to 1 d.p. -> -14.6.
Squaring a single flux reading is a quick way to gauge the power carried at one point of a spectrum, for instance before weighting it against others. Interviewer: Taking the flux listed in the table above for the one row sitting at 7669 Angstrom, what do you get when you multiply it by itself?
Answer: 857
